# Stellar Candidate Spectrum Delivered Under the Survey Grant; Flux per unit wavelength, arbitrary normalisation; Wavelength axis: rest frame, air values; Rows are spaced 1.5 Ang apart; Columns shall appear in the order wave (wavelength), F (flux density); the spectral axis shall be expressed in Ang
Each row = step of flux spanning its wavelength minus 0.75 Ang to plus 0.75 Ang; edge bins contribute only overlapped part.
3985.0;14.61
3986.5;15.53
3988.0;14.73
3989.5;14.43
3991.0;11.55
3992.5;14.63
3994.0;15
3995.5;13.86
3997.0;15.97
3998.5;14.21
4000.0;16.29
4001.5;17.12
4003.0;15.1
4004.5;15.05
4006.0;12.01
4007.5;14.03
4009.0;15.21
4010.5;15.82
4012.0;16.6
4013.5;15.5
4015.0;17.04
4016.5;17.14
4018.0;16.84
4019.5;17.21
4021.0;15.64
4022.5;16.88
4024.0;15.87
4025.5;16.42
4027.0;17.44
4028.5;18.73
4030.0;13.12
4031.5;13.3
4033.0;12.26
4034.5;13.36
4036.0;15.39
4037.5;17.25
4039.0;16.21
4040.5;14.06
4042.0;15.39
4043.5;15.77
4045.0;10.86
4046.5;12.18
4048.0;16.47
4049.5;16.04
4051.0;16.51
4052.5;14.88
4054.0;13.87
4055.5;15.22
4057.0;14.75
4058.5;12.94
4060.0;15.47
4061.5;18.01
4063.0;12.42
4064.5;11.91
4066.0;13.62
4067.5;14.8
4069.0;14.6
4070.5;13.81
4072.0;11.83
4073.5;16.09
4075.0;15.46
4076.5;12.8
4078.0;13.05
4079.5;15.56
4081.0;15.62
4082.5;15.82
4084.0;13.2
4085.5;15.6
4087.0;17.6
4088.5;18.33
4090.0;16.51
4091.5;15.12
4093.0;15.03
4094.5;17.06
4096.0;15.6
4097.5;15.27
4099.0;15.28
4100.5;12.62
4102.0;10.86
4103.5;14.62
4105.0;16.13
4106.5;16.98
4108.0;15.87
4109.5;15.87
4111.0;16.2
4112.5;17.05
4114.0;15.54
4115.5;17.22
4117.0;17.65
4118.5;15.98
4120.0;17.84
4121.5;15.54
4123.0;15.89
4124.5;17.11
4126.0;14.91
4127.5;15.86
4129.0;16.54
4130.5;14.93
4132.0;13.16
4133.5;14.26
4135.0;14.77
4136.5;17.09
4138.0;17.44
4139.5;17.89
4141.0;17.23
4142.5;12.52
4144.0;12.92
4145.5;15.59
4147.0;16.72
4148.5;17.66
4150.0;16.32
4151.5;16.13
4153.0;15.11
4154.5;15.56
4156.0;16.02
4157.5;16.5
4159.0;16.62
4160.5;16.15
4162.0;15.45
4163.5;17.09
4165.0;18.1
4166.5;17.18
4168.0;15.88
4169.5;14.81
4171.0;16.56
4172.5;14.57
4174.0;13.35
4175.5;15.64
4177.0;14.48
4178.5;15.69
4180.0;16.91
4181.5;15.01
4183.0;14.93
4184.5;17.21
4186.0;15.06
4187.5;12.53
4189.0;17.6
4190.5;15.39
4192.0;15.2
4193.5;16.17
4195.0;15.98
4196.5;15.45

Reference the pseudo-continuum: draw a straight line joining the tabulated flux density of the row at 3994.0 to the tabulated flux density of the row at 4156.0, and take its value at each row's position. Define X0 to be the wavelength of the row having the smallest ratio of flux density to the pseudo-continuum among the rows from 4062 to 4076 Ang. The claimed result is 4072.0 Ang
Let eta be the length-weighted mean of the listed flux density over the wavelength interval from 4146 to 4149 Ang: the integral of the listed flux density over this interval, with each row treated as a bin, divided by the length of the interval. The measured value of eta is 17.0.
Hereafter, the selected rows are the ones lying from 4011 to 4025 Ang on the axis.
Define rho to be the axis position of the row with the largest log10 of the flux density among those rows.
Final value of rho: 4019.5 Ang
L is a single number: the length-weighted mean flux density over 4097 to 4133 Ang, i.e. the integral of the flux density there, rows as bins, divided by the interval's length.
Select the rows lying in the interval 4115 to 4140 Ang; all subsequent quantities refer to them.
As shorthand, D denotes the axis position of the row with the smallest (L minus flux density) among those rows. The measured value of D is 4139.5 Ang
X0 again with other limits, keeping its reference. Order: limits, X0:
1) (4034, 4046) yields 4045.0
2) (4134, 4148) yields 4142.5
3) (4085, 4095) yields 4093.0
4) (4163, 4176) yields 4174.0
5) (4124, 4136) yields 4132.0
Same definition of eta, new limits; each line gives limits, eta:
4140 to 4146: 14.7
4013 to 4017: 16.6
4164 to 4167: 17.6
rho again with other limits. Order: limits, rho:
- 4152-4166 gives 4165.0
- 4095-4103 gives 4096.0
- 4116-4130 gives 4120.0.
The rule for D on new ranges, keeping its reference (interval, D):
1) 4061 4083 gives 4061.5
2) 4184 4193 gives 4189.0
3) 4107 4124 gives 4120.0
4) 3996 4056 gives 4028.5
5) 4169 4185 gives 4184.5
